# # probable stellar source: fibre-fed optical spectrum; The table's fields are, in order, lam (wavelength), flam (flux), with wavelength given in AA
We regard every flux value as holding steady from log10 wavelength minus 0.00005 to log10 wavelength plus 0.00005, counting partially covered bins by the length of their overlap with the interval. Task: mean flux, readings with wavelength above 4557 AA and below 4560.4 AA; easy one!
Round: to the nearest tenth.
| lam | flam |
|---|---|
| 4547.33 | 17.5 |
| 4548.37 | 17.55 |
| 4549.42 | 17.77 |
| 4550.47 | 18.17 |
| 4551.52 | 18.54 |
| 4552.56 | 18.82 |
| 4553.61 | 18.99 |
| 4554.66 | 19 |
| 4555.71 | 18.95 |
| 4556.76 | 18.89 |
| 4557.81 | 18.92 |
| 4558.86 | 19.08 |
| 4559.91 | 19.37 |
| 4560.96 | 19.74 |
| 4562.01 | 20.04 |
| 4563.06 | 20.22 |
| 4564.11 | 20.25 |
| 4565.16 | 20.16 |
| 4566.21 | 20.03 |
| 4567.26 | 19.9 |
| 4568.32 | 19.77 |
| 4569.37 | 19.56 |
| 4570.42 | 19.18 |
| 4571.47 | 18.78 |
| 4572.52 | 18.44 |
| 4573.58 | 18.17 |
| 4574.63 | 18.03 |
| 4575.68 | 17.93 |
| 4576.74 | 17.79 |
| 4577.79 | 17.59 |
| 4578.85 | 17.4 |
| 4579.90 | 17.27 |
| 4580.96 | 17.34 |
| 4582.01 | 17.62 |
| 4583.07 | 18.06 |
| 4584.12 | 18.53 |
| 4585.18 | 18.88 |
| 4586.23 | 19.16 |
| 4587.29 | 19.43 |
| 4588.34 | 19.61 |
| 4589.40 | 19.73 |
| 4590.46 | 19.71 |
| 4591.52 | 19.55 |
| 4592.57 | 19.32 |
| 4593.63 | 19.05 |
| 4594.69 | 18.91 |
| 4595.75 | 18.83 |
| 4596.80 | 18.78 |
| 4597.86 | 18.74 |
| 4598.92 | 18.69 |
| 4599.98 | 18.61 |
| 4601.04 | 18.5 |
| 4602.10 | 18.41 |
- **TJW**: 19.1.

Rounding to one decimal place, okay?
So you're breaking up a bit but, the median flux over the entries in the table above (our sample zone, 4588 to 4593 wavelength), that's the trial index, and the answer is 19.6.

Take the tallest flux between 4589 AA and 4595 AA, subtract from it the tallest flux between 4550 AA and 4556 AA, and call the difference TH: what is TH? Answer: 0.73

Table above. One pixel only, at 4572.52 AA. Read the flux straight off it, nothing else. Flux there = 18.44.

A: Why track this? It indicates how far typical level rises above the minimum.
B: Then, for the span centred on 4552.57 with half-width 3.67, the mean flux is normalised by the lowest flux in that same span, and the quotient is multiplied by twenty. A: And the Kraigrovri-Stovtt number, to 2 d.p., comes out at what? 20.94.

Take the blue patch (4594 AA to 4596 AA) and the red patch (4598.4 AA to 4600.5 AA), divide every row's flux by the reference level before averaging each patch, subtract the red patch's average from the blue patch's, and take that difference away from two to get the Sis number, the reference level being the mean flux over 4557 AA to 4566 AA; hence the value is 1.99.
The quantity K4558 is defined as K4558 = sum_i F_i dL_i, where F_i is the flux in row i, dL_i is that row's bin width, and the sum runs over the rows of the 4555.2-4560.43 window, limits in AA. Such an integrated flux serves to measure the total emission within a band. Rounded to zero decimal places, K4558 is 100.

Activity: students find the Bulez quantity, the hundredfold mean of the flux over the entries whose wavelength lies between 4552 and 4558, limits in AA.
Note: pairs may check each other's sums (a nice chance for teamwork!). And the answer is 1893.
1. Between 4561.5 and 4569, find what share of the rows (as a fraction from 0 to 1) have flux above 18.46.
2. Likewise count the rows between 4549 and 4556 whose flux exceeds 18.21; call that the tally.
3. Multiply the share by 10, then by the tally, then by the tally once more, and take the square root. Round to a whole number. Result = 16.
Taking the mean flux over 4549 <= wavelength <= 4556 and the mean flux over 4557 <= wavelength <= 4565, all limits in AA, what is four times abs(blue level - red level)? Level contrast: 4.2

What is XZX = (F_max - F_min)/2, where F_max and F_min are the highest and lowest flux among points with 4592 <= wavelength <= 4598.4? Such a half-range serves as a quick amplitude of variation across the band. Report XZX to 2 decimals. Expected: 0.29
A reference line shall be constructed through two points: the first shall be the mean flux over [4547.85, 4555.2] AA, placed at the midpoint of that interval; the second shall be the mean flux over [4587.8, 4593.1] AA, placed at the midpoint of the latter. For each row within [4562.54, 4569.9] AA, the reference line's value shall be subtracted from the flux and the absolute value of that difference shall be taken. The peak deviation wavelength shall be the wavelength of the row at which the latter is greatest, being 4563.06 AA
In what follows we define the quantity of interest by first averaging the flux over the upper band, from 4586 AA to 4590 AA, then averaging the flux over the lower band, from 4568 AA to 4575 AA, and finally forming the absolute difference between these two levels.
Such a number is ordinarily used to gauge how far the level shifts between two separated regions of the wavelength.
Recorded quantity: 0.6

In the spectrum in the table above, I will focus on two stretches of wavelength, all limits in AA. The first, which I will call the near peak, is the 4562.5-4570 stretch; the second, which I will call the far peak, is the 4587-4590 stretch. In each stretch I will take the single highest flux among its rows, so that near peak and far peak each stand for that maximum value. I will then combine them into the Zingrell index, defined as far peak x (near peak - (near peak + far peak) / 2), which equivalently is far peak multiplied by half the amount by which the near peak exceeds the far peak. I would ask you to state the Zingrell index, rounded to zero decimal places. 5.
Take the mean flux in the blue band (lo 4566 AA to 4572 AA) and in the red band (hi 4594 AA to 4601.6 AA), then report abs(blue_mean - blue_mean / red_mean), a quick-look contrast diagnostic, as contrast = 18.5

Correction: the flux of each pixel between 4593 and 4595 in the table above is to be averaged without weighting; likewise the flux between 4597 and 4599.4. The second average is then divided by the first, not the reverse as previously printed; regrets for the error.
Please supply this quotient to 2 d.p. 0.99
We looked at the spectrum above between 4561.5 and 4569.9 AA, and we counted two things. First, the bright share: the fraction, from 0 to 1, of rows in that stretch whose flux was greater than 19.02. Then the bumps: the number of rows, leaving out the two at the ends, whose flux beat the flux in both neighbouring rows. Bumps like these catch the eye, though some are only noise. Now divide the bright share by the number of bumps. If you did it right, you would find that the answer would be 1.0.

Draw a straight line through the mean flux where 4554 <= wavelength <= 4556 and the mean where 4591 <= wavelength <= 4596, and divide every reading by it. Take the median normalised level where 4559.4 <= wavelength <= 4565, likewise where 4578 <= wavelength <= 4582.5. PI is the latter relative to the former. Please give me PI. 0.86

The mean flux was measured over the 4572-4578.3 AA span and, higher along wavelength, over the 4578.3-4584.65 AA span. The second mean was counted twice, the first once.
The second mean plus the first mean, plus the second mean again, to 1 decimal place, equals 53.4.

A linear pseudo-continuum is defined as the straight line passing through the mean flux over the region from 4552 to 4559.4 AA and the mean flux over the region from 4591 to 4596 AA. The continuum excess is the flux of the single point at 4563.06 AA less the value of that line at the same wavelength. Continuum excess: 1.23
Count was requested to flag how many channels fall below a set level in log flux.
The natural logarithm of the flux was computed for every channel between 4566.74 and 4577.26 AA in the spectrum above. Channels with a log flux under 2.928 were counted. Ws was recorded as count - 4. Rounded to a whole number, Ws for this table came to 1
